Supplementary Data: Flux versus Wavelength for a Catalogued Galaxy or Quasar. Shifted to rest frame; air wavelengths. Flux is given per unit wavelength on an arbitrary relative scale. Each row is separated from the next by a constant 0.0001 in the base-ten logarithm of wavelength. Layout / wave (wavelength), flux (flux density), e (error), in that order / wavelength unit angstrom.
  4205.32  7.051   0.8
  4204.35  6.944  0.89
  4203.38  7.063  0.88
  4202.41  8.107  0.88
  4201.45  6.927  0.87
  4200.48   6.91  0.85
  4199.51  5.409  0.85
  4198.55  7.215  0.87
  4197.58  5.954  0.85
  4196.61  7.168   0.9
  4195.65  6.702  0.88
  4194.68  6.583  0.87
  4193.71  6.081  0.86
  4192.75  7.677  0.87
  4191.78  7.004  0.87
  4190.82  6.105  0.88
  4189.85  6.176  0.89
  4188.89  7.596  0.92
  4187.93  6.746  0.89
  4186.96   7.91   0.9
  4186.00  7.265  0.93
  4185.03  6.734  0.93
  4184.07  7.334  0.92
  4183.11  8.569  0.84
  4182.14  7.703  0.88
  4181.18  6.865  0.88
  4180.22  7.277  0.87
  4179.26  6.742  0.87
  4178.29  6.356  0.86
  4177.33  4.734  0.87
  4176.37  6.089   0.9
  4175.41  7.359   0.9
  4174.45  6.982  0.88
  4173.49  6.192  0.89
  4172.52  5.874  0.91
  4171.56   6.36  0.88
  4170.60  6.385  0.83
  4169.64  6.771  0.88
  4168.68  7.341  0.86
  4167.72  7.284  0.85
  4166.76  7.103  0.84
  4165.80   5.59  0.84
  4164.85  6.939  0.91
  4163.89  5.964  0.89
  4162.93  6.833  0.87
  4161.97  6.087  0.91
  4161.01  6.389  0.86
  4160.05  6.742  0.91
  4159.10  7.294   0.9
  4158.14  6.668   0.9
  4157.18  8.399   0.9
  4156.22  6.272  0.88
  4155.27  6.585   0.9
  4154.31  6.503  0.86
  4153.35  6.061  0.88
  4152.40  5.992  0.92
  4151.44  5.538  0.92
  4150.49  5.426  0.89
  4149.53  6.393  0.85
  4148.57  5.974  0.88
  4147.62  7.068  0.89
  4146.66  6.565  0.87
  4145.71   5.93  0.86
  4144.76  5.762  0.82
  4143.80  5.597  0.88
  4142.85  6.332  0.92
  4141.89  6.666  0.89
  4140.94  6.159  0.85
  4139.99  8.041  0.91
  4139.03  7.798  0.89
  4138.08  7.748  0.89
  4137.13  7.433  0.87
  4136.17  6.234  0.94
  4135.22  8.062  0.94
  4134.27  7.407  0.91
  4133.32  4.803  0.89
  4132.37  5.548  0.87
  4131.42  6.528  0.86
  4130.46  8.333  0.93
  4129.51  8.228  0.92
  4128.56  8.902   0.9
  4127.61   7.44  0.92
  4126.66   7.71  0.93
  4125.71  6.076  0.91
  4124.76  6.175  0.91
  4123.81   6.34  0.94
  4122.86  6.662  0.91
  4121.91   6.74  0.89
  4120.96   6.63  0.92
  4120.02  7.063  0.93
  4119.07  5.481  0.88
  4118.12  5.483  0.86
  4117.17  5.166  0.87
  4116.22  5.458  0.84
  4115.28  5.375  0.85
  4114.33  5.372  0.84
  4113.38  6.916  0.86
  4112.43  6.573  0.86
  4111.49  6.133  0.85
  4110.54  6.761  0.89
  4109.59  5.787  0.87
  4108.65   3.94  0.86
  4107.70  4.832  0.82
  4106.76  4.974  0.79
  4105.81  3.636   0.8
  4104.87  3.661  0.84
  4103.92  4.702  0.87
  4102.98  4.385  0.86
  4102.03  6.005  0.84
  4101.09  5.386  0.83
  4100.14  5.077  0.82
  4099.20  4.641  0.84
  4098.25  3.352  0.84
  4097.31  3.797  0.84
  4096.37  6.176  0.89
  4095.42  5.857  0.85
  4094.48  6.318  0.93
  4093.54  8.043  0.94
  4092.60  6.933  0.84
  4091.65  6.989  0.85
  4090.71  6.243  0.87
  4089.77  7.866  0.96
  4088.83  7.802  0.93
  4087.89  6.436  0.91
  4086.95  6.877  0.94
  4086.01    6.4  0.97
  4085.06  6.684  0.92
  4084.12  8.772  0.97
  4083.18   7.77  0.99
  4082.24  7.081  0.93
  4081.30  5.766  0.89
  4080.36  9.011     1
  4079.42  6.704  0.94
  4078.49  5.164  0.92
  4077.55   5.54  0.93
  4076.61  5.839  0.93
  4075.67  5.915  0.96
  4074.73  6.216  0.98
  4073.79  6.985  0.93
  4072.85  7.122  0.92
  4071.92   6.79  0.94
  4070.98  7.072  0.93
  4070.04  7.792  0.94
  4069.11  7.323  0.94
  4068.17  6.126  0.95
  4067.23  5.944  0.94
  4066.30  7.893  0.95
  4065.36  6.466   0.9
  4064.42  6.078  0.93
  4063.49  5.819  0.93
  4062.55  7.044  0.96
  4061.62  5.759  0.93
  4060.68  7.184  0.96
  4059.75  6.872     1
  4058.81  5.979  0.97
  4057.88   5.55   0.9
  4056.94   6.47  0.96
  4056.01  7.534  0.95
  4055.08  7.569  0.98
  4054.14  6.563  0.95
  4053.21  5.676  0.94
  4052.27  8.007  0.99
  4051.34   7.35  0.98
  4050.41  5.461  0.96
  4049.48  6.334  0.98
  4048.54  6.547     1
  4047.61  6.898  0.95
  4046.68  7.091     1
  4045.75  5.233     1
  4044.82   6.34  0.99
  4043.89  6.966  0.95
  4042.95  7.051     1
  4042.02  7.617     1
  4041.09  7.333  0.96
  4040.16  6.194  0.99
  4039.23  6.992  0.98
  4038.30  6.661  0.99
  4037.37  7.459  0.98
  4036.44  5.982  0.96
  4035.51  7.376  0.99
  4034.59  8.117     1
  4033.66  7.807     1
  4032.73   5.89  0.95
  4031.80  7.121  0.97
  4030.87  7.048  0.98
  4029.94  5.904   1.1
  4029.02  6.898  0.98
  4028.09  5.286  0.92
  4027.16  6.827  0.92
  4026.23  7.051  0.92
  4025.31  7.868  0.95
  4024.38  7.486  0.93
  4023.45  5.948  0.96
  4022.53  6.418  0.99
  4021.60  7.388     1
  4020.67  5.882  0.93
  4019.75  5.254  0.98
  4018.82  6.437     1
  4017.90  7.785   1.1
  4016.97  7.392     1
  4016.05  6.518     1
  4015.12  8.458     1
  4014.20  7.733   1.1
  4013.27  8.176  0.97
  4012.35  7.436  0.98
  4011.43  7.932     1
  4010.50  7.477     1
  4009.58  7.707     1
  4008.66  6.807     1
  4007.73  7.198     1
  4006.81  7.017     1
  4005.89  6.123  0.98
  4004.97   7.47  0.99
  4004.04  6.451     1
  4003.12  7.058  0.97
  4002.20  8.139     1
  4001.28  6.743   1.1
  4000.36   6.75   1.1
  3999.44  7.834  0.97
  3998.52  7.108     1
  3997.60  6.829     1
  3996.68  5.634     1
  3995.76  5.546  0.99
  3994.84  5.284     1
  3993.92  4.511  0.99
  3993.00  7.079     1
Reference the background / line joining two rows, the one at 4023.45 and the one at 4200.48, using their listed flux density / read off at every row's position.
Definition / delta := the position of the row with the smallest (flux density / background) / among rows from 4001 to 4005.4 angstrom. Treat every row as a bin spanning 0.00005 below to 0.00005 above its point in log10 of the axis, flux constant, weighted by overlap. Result 4004.04 angstrom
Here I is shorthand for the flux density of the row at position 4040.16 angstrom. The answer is 6.194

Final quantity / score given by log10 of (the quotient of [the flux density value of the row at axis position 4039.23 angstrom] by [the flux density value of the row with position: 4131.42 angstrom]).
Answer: 0.03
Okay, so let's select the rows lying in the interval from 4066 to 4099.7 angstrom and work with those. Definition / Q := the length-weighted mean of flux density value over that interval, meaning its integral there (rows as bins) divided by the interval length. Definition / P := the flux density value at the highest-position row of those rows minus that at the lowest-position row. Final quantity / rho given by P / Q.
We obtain -0.49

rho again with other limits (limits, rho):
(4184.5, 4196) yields 0.00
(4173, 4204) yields 0.13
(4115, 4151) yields 0.01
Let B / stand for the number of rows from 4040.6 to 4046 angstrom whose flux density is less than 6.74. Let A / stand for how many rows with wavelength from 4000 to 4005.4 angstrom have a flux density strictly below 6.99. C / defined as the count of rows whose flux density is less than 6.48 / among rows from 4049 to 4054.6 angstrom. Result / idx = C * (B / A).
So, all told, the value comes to 2.0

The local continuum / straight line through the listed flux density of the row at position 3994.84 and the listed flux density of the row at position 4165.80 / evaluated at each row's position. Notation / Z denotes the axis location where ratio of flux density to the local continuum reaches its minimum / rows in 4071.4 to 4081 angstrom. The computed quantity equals 4078.49 angstrom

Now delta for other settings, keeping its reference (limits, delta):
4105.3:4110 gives 4105.81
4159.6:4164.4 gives 4163.89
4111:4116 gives 4115.28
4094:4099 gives 4098.25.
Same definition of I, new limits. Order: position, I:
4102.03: 6.005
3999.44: 7.834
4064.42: 6.078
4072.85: 7.122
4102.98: 4.385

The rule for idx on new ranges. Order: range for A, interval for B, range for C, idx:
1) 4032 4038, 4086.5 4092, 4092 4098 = 4.0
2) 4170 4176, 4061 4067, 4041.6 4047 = 1.6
